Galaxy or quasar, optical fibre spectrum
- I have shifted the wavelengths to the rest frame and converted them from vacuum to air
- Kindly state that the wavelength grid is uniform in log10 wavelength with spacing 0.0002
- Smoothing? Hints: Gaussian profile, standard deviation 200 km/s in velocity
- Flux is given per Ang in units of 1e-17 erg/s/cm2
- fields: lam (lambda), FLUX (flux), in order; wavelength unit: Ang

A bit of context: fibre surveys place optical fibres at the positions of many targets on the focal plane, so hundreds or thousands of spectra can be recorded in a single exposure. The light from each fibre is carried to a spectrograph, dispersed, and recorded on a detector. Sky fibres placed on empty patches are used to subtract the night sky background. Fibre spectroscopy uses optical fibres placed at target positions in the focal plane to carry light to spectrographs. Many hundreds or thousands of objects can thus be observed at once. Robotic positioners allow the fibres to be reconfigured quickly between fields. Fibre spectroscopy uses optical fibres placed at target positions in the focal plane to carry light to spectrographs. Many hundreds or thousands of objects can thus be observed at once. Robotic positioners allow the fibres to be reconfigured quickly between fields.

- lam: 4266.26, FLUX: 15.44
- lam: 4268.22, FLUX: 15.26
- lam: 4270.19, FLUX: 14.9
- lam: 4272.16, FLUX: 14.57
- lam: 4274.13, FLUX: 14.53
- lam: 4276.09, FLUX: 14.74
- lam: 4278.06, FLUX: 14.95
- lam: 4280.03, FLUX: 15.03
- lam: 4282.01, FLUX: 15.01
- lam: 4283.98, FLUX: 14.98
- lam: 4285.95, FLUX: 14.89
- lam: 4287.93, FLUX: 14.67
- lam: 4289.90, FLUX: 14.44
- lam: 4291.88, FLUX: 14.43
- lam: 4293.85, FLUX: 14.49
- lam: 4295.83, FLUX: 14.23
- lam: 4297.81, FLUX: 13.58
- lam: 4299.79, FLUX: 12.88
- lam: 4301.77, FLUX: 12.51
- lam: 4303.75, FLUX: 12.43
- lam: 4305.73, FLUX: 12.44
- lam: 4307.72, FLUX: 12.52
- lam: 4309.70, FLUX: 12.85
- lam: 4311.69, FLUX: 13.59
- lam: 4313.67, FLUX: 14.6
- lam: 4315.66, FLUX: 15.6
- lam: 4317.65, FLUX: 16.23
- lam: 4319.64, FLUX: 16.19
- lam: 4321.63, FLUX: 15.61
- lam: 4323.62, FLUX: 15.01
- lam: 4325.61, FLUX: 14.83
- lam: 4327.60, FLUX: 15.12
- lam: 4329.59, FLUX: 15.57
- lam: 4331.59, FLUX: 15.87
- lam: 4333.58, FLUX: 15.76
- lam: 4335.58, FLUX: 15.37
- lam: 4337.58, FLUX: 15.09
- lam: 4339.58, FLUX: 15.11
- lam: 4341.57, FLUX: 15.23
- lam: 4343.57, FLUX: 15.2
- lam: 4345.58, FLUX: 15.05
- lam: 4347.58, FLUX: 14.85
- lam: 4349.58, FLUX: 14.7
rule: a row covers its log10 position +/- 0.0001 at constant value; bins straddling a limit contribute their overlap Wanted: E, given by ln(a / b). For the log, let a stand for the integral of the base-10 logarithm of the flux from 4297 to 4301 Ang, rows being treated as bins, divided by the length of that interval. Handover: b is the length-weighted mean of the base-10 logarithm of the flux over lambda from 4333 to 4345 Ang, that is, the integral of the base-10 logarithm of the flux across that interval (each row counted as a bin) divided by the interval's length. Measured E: -0.05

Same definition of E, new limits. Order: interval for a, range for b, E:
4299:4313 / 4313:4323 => -0.08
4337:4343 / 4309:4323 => 0.01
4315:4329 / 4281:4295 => 0.02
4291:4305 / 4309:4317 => -0.02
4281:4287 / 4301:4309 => 0.07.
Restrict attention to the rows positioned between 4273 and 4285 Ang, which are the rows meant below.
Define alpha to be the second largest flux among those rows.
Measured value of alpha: 15.01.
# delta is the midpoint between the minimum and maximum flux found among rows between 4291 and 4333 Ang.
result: 14.3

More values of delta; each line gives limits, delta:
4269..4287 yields 14.8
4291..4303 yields 13.5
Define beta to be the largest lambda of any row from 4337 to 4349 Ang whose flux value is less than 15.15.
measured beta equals 4347.58 Ang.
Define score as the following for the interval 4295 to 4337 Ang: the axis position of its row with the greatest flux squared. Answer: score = 4317.65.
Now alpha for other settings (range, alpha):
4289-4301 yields 14.44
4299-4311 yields 12.85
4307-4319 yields 15.6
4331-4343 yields 15.76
